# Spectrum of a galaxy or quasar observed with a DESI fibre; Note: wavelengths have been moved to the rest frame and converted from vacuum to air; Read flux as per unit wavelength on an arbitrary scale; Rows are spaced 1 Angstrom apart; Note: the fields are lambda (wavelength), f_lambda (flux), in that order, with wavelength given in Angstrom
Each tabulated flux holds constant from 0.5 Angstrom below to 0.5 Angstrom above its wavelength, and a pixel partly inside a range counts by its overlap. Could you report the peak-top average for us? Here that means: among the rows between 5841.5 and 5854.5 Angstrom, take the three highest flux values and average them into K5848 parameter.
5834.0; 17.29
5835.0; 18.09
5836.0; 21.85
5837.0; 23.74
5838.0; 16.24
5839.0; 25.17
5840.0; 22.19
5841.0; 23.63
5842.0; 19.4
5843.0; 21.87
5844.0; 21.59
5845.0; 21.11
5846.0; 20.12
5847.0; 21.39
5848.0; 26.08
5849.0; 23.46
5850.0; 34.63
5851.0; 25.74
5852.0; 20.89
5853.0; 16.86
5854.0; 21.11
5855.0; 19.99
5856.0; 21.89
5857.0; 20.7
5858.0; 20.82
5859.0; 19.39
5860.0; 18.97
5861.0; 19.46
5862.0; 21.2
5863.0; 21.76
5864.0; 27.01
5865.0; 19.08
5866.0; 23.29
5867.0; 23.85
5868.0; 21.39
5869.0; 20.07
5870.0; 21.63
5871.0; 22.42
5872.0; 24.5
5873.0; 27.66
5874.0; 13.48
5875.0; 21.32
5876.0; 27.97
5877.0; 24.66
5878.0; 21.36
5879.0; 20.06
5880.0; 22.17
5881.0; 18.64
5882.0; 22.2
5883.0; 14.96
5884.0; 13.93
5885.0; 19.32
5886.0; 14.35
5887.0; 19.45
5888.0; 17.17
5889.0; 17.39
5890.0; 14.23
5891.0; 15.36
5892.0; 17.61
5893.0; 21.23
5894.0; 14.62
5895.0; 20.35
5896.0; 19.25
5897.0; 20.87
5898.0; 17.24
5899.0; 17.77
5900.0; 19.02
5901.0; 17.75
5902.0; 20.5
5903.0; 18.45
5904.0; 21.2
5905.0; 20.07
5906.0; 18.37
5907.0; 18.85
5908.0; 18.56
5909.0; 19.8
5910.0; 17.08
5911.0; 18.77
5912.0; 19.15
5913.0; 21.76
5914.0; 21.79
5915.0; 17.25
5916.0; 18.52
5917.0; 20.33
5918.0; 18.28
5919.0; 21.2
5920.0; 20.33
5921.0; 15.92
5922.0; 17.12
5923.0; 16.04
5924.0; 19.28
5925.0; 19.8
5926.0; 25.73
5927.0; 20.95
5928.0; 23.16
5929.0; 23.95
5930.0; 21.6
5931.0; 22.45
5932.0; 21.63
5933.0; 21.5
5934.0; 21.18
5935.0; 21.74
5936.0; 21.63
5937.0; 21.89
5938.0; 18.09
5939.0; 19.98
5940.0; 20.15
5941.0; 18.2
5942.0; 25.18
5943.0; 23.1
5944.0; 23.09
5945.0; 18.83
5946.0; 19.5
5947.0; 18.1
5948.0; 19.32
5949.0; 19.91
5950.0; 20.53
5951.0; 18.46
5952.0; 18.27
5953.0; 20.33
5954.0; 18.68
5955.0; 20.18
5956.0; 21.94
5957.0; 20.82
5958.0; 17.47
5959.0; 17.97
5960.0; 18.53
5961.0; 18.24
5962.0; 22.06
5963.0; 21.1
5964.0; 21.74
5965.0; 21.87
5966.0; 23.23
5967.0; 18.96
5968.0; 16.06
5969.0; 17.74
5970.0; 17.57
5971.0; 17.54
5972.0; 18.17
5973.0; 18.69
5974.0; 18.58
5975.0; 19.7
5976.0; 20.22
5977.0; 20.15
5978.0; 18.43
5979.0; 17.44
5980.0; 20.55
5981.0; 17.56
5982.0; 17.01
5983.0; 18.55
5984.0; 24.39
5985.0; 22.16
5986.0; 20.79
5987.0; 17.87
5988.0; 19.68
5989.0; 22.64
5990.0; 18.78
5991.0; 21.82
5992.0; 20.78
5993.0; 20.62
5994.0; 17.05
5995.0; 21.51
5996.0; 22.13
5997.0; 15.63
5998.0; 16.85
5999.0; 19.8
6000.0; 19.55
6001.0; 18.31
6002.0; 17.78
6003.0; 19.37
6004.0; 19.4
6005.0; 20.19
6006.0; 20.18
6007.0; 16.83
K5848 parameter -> 28.8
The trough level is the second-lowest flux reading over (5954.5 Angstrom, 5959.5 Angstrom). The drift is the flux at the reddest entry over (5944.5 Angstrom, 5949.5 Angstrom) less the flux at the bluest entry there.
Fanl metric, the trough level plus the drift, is 19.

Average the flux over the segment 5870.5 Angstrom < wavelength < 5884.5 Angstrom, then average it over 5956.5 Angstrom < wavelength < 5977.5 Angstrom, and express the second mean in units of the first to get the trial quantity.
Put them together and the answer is 0.92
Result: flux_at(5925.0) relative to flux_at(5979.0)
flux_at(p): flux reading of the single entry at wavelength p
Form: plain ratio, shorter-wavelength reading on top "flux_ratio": 1.14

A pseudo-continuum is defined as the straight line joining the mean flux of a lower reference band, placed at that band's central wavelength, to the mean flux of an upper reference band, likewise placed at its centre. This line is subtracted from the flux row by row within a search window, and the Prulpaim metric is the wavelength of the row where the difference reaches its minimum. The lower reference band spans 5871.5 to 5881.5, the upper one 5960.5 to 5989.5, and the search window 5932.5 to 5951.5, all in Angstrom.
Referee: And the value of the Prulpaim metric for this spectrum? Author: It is 5938.0 Angstrom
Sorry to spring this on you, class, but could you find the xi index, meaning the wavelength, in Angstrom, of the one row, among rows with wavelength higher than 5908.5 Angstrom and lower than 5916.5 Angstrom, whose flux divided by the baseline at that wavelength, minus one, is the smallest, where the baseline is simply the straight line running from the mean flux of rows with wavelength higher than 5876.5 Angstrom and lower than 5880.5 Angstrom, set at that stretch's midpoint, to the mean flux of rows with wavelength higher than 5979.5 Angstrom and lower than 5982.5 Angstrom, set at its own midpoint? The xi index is 5910.0 Angstrom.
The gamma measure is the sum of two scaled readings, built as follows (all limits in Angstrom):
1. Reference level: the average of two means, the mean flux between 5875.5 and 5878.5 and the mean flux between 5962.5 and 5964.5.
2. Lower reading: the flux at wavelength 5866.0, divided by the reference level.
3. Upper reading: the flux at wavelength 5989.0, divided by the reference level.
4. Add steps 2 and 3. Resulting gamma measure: 1.99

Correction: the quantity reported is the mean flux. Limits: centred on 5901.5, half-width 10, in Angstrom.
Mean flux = 18.9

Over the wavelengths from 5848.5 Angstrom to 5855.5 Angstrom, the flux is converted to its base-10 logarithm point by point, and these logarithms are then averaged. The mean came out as 1.356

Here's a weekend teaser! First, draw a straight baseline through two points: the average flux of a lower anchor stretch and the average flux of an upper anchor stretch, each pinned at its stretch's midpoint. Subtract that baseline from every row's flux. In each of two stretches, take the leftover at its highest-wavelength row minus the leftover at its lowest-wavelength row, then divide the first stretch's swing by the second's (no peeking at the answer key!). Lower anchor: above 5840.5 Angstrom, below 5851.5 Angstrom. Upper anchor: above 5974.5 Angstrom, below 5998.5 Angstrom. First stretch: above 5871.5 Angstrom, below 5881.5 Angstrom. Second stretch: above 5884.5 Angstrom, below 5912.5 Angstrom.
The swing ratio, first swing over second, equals -9.8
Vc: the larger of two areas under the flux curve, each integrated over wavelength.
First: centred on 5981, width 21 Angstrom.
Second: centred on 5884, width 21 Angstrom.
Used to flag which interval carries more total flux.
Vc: 411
